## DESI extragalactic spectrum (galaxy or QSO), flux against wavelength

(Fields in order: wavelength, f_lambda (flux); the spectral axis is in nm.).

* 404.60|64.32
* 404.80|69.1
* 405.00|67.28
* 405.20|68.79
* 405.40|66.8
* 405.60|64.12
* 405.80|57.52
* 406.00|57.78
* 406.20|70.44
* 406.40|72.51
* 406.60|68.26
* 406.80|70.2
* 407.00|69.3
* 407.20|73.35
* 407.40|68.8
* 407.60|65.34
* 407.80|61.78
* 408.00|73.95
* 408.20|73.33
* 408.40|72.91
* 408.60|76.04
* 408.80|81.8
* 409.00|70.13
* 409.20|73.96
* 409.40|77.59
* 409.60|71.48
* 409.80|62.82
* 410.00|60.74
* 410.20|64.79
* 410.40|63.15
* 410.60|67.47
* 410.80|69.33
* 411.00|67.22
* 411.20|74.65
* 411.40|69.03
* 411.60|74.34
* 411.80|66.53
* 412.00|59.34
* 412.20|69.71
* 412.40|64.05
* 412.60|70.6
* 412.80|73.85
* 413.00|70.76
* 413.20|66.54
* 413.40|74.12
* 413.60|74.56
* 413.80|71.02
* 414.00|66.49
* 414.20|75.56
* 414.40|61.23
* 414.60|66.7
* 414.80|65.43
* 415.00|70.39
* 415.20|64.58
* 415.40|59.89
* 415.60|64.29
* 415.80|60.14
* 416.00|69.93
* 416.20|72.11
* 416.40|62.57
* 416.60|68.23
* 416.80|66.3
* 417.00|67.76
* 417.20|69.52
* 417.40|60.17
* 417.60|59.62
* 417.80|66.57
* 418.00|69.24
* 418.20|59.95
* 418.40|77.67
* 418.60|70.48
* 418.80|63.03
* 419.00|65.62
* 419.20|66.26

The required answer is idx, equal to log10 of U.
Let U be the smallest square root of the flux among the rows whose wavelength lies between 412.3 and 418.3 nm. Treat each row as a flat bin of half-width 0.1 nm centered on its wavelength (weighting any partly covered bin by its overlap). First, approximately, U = 7.72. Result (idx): 0.888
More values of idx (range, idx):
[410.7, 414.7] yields 0.887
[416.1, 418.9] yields 0.888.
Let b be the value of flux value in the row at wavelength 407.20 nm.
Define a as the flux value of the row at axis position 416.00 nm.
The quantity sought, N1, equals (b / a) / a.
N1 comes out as 0.0150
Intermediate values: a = 69.93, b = 73.35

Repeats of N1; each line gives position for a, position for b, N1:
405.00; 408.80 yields 0.0181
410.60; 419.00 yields 0.0144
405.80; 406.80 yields 0.0212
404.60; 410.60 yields 0.0163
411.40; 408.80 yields 0.0172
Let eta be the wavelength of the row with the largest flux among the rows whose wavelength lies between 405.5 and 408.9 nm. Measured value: 408.80 nm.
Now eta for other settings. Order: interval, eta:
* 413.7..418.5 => 418.40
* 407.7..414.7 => 408.80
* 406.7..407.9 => 407.20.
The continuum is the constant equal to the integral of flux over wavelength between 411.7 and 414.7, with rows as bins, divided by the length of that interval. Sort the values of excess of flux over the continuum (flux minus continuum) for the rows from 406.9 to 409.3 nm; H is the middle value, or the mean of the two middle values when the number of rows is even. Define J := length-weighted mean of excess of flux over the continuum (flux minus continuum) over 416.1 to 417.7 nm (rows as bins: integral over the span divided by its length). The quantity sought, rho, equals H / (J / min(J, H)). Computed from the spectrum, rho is 4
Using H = 4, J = -3.0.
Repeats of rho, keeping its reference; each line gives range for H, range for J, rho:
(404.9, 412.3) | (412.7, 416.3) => 0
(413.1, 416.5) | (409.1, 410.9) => -6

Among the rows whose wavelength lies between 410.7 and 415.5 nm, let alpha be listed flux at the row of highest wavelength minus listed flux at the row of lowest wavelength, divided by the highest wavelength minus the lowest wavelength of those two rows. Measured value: -2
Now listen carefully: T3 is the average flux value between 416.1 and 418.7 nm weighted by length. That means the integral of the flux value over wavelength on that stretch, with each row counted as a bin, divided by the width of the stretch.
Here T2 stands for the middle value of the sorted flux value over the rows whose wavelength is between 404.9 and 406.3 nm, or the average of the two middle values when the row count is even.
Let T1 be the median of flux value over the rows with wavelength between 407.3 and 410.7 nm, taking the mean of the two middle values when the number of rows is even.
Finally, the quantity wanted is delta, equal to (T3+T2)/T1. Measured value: 1.91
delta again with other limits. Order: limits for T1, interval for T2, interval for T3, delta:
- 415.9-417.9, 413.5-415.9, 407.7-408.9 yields 2.07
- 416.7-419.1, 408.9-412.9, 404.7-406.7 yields 2.04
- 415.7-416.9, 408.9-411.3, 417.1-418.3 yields 1.97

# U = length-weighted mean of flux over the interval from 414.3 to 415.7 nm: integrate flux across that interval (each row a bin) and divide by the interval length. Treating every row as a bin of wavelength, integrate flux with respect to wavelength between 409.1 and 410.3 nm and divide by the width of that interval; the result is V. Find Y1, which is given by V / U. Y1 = 1.06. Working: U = 65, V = 68.6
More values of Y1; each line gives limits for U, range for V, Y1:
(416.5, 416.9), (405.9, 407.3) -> 1.02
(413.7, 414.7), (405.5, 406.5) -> 0.95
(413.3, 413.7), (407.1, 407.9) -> 0.91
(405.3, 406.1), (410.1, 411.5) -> 1.10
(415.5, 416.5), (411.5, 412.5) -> 1.01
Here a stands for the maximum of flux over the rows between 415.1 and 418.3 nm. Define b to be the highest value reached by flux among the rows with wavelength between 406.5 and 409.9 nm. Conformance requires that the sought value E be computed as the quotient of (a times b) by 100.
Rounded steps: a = 72.11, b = 81.8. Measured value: 59.0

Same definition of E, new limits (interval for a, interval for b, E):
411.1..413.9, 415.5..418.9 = 58.0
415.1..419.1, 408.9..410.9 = 60.3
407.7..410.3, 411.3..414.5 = 61.8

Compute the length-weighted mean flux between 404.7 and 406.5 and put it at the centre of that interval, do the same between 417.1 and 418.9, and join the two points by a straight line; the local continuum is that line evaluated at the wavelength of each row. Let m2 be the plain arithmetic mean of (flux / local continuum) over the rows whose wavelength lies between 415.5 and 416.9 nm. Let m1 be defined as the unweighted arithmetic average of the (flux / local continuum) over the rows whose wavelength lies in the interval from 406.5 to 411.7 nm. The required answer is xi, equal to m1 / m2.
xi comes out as 1.06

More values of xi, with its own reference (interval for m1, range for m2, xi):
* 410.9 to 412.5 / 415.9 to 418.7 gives 1.02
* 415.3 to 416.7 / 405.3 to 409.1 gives 0.94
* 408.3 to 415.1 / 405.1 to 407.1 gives 1.04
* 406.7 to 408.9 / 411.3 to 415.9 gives 1.06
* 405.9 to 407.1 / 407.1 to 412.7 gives 0.98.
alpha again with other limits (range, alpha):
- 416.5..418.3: -5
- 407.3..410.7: 0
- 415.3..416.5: 3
